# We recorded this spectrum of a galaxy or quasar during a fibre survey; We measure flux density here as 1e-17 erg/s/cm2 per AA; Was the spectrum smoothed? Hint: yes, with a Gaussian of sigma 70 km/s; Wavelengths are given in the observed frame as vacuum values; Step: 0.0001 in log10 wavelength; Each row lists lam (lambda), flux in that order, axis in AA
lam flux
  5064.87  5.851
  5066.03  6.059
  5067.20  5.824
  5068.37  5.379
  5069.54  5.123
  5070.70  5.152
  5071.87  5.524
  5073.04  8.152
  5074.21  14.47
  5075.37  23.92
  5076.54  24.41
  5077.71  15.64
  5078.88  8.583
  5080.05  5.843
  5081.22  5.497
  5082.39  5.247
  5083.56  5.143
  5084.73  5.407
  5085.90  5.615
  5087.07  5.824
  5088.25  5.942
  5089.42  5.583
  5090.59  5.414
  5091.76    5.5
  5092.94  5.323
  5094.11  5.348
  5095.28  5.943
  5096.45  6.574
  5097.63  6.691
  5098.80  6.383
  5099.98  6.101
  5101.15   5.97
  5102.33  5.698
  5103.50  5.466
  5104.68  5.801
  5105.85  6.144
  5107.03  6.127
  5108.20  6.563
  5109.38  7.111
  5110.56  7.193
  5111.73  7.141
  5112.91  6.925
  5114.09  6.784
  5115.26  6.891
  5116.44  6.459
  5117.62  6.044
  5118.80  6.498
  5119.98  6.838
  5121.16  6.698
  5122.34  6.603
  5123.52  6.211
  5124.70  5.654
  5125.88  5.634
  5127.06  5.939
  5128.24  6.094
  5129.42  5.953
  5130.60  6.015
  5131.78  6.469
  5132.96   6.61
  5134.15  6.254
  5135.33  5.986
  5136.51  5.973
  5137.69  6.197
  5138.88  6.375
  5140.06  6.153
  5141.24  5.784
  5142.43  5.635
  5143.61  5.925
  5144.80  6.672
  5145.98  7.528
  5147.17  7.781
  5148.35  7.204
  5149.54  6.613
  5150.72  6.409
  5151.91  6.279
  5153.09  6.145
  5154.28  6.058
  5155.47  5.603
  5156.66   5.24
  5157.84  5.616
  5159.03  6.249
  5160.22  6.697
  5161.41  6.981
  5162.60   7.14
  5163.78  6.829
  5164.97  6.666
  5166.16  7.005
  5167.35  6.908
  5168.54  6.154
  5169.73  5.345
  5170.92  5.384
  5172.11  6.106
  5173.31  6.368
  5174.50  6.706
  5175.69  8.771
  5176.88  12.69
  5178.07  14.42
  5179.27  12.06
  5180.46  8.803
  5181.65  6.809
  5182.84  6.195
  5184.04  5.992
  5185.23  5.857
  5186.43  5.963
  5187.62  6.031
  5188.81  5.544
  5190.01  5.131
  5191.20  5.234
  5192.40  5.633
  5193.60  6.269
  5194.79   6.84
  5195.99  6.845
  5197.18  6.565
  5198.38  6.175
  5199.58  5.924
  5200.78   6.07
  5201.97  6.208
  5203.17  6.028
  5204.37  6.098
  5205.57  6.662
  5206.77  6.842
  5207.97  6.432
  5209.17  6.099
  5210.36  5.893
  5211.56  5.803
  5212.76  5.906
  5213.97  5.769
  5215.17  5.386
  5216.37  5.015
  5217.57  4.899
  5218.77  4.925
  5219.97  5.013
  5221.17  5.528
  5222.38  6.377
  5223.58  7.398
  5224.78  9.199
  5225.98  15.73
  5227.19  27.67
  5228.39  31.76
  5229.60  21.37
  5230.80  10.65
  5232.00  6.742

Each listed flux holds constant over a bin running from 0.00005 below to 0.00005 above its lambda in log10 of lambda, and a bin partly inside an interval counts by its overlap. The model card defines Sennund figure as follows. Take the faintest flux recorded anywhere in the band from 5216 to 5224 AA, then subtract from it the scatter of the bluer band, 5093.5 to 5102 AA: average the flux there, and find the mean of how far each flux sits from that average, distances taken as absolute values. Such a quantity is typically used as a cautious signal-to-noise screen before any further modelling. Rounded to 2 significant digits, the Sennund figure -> 4.6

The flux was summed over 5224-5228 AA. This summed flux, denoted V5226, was 52.6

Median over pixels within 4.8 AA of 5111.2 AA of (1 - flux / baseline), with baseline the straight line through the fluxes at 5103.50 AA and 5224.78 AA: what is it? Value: -0.2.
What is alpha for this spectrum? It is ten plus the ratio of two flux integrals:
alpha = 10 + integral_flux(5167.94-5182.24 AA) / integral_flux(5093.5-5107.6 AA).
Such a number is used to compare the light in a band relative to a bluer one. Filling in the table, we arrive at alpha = 11.4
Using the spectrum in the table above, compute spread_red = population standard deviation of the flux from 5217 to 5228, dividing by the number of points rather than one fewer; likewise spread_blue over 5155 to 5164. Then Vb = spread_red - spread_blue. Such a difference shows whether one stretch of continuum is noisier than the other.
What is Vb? 6.5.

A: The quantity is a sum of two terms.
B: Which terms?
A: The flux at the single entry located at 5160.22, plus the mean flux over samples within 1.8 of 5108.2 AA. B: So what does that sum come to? 13.3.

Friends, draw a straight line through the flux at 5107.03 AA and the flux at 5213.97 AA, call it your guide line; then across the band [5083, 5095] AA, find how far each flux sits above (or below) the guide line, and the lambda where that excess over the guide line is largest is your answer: 5088.25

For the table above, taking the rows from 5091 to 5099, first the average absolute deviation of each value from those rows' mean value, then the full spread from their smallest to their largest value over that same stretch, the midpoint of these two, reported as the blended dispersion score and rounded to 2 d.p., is 0.93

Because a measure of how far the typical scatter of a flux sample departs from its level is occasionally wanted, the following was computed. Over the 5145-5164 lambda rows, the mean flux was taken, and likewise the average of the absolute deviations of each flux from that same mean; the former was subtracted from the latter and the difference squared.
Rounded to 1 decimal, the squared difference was 35.4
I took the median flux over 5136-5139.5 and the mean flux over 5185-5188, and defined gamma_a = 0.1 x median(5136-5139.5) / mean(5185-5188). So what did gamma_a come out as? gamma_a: 0.10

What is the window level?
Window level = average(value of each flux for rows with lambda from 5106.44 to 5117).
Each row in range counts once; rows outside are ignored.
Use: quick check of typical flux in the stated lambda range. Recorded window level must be 6.80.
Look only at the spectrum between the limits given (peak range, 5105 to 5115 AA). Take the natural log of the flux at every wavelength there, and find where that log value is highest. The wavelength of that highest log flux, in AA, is 5110.56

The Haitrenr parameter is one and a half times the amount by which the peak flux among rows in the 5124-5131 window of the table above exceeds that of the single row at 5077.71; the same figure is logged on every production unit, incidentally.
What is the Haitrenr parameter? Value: -14.3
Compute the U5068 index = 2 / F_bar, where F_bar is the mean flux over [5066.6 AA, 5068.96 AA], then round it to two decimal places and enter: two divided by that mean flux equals 0.36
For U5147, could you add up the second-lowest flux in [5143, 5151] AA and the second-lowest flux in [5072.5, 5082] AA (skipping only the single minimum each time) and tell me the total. 12.3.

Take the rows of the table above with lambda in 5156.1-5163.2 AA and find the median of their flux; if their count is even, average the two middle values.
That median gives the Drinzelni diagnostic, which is 6.47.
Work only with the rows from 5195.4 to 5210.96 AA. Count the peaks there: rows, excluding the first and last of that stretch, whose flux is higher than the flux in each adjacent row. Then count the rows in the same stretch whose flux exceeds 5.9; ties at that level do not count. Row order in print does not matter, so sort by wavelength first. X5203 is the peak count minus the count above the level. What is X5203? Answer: -10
